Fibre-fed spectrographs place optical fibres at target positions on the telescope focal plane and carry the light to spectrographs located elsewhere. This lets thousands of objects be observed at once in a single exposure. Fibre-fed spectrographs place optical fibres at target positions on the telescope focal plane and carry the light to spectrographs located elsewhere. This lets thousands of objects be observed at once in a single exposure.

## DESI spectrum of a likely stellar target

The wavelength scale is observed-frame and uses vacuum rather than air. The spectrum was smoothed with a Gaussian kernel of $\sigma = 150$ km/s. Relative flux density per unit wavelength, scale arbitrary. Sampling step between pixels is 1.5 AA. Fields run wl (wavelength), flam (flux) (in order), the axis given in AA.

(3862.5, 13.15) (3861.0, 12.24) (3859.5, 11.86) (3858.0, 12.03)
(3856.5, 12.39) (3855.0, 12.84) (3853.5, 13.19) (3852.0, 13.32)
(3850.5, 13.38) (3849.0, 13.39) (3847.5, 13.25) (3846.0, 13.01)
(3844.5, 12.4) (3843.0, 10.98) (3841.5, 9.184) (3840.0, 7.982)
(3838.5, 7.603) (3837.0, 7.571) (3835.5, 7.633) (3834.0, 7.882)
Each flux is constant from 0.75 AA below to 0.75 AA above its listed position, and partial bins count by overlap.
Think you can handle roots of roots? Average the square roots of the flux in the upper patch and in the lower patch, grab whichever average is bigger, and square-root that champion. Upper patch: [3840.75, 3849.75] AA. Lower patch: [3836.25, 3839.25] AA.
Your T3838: 1.861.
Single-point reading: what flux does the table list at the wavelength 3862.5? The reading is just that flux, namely 13.15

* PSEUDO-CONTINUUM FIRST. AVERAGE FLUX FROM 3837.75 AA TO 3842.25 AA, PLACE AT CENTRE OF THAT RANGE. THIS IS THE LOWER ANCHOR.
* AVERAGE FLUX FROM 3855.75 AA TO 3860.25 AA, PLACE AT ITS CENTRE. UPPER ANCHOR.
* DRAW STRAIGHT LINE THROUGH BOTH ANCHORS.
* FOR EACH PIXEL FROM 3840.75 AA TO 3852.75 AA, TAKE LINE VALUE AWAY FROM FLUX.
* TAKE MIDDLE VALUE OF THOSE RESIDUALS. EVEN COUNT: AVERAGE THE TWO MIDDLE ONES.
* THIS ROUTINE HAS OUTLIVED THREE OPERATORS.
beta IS 3.0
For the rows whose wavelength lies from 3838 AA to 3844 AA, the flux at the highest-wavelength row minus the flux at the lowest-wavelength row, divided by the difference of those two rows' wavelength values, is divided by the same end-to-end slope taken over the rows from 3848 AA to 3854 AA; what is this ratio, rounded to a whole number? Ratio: -17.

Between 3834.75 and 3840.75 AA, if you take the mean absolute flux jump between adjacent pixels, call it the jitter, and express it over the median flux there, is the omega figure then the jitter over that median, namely 0.0207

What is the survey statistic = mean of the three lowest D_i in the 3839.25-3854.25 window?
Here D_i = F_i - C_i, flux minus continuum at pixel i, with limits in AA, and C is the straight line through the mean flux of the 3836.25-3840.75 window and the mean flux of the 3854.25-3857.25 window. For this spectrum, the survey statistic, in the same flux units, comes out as 0.6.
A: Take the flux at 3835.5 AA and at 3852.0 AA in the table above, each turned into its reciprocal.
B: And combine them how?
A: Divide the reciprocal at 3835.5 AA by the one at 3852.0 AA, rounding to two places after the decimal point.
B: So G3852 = 1.75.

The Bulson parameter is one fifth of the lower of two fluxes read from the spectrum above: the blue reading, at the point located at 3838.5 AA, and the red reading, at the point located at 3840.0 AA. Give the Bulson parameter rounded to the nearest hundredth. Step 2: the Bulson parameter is 1.52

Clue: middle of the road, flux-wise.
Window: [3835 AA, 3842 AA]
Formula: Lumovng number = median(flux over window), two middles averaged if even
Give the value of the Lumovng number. 7.6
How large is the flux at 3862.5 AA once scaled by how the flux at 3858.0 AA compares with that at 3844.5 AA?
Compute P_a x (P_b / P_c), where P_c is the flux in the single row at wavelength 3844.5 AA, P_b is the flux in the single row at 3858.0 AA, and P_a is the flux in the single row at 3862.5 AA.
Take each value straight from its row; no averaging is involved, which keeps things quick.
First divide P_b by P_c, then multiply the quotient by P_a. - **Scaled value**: 12.8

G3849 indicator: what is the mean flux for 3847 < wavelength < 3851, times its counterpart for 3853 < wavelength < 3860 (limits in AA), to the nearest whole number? 166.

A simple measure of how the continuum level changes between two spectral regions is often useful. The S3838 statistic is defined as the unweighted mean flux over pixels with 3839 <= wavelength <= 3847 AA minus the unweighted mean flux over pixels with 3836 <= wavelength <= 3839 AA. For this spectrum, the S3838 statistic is 3.1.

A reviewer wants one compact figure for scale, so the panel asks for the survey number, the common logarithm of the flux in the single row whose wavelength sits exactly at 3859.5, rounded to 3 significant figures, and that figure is 1.07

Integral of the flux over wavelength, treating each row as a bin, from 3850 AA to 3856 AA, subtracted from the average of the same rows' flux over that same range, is -66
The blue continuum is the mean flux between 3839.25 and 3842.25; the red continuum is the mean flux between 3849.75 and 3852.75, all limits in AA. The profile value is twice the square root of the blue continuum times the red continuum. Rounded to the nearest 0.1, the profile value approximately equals 21.4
